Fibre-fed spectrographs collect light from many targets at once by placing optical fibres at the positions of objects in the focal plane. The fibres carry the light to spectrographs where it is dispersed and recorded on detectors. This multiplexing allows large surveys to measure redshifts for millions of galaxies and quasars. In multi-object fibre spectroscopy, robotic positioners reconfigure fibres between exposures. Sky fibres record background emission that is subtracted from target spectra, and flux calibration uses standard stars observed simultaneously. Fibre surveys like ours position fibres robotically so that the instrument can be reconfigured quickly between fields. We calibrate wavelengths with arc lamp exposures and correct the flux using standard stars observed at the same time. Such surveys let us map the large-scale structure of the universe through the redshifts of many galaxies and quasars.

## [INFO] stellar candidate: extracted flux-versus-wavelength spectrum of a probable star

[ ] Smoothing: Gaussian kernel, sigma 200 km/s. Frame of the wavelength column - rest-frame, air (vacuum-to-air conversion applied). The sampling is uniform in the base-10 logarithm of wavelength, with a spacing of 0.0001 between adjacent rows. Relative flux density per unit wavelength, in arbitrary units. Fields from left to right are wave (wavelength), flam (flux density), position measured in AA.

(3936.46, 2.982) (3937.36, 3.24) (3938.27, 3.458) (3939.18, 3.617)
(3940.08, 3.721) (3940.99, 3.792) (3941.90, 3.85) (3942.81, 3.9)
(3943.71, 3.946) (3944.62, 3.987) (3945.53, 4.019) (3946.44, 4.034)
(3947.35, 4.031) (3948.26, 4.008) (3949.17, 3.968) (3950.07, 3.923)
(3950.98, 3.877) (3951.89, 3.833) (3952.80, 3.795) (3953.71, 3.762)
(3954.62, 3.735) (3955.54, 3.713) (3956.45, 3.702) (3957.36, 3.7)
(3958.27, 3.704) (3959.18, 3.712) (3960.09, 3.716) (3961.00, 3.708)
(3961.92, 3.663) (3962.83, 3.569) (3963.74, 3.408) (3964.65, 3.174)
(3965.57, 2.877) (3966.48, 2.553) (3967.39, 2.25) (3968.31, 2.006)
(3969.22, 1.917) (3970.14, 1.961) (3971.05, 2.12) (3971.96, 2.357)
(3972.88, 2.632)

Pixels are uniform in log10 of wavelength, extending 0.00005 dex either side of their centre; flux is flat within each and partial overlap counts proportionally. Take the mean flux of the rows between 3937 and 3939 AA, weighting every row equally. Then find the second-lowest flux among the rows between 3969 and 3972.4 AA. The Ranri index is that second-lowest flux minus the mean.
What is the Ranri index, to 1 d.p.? -1.4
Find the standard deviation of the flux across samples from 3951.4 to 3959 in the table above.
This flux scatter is 0.05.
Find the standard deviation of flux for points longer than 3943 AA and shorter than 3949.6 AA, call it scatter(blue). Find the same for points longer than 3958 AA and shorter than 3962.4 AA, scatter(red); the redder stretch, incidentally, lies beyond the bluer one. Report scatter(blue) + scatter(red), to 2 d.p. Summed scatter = 0.05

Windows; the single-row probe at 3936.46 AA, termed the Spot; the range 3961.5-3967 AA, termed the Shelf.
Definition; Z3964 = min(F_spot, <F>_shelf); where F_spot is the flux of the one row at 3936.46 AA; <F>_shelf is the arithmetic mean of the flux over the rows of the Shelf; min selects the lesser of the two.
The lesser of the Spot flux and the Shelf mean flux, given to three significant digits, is 2.98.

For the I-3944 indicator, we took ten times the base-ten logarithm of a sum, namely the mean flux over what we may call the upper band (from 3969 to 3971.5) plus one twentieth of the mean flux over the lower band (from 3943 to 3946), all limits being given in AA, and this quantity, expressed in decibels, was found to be 3.4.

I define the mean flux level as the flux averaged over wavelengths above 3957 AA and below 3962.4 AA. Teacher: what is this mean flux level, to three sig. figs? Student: 3.70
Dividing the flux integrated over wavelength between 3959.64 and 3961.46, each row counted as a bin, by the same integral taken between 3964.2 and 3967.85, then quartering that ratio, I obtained 0.171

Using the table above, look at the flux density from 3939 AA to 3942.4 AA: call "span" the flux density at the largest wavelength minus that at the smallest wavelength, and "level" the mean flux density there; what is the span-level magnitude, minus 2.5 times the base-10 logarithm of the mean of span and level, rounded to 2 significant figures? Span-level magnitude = -0.75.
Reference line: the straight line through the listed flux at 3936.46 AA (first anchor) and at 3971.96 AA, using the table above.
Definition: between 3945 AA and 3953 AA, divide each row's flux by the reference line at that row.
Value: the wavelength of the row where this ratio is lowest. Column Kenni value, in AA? 3952.80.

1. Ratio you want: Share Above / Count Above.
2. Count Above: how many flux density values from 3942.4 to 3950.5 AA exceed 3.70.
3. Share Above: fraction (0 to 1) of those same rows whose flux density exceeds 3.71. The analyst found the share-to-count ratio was 0.111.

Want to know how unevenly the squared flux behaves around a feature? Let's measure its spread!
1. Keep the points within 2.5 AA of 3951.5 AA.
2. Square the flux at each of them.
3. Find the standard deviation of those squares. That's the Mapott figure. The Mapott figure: 0.6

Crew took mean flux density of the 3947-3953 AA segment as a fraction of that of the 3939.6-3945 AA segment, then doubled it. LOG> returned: 2.03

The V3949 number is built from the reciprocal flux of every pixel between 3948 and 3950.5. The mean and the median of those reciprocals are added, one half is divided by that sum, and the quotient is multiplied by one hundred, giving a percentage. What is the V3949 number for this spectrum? 99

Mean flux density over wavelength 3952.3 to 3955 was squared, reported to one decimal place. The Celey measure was 14.2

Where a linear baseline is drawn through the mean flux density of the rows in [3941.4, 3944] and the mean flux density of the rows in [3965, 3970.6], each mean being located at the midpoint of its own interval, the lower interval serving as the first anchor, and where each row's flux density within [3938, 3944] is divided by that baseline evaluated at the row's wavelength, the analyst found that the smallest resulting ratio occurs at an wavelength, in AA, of 3938.27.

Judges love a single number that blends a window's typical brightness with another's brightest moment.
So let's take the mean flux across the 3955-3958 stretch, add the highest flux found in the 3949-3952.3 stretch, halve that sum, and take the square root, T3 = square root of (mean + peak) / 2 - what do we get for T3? 1.96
